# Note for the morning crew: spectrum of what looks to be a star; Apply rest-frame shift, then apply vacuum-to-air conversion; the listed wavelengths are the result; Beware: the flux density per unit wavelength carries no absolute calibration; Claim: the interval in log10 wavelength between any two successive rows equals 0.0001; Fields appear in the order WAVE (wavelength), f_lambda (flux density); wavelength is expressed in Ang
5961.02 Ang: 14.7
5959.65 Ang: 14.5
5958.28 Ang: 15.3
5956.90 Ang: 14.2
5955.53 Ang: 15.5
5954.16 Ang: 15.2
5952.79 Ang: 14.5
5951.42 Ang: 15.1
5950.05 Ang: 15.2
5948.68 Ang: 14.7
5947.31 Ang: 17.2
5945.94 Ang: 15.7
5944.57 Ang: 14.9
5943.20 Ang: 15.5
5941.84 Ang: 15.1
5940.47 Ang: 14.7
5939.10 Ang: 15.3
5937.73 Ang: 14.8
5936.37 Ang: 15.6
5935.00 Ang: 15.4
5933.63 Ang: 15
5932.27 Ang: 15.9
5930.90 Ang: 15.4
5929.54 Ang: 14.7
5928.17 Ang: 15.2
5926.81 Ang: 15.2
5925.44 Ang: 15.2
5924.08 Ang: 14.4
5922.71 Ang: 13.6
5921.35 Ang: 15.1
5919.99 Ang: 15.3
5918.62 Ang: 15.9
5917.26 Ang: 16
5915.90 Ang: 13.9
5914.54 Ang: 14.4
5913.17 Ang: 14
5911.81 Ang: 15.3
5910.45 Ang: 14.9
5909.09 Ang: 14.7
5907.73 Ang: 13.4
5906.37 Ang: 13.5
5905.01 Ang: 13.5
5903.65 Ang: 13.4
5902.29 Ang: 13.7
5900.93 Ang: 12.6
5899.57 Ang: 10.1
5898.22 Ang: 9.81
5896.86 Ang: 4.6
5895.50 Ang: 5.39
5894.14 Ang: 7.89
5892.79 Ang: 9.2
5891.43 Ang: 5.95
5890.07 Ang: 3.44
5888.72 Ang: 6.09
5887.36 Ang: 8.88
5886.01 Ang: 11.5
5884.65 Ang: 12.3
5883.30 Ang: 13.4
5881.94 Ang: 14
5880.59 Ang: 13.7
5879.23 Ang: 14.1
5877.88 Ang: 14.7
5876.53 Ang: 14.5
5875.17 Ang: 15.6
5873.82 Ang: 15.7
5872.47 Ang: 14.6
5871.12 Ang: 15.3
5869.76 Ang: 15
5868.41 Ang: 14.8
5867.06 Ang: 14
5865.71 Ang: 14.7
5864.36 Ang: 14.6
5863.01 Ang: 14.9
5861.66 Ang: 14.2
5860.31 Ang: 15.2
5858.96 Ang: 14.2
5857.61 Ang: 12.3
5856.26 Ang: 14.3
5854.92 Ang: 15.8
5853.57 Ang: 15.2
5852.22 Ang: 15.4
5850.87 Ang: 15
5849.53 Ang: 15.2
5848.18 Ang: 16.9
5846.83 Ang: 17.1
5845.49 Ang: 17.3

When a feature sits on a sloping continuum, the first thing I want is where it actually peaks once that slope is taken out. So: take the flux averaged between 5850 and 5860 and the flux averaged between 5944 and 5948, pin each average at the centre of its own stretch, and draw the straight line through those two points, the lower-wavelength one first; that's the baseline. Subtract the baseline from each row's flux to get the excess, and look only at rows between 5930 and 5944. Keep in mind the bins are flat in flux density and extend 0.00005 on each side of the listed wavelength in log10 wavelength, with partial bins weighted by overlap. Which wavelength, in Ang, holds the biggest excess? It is 5932.27 Ang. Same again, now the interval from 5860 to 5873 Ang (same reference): 5860.31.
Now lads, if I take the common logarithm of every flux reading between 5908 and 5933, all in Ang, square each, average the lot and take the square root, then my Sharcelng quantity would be 1.17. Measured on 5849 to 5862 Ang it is 1.17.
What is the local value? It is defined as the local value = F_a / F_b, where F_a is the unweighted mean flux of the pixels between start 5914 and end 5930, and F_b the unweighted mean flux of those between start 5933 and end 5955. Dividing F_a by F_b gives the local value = 0.98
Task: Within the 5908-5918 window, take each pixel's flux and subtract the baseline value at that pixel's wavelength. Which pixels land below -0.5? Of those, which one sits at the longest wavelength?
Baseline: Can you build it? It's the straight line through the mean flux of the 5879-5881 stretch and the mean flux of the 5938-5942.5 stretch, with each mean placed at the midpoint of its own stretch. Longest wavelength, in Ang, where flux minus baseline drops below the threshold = 5915.90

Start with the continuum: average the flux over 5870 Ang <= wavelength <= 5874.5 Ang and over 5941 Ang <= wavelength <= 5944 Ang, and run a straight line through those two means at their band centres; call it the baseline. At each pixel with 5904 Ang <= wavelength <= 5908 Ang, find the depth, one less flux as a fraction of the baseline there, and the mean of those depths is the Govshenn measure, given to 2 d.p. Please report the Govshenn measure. 0.12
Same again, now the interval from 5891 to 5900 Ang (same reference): 0.50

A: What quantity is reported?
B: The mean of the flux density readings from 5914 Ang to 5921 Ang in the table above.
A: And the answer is 15.1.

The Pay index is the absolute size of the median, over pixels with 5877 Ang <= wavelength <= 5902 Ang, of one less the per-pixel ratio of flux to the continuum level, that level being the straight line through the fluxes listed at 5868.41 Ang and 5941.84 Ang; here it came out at 0.333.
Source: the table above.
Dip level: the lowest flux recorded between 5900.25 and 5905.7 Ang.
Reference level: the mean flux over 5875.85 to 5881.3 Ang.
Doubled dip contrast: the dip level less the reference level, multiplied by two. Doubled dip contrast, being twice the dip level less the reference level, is -3.3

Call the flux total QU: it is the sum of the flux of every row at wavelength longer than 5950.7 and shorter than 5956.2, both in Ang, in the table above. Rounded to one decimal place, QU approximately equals 60.3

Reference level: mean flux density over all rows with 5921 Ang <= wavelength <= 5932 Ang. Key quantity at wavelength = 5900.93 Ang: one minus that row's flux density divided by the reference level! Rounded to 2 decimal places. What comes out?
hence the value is 0.15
